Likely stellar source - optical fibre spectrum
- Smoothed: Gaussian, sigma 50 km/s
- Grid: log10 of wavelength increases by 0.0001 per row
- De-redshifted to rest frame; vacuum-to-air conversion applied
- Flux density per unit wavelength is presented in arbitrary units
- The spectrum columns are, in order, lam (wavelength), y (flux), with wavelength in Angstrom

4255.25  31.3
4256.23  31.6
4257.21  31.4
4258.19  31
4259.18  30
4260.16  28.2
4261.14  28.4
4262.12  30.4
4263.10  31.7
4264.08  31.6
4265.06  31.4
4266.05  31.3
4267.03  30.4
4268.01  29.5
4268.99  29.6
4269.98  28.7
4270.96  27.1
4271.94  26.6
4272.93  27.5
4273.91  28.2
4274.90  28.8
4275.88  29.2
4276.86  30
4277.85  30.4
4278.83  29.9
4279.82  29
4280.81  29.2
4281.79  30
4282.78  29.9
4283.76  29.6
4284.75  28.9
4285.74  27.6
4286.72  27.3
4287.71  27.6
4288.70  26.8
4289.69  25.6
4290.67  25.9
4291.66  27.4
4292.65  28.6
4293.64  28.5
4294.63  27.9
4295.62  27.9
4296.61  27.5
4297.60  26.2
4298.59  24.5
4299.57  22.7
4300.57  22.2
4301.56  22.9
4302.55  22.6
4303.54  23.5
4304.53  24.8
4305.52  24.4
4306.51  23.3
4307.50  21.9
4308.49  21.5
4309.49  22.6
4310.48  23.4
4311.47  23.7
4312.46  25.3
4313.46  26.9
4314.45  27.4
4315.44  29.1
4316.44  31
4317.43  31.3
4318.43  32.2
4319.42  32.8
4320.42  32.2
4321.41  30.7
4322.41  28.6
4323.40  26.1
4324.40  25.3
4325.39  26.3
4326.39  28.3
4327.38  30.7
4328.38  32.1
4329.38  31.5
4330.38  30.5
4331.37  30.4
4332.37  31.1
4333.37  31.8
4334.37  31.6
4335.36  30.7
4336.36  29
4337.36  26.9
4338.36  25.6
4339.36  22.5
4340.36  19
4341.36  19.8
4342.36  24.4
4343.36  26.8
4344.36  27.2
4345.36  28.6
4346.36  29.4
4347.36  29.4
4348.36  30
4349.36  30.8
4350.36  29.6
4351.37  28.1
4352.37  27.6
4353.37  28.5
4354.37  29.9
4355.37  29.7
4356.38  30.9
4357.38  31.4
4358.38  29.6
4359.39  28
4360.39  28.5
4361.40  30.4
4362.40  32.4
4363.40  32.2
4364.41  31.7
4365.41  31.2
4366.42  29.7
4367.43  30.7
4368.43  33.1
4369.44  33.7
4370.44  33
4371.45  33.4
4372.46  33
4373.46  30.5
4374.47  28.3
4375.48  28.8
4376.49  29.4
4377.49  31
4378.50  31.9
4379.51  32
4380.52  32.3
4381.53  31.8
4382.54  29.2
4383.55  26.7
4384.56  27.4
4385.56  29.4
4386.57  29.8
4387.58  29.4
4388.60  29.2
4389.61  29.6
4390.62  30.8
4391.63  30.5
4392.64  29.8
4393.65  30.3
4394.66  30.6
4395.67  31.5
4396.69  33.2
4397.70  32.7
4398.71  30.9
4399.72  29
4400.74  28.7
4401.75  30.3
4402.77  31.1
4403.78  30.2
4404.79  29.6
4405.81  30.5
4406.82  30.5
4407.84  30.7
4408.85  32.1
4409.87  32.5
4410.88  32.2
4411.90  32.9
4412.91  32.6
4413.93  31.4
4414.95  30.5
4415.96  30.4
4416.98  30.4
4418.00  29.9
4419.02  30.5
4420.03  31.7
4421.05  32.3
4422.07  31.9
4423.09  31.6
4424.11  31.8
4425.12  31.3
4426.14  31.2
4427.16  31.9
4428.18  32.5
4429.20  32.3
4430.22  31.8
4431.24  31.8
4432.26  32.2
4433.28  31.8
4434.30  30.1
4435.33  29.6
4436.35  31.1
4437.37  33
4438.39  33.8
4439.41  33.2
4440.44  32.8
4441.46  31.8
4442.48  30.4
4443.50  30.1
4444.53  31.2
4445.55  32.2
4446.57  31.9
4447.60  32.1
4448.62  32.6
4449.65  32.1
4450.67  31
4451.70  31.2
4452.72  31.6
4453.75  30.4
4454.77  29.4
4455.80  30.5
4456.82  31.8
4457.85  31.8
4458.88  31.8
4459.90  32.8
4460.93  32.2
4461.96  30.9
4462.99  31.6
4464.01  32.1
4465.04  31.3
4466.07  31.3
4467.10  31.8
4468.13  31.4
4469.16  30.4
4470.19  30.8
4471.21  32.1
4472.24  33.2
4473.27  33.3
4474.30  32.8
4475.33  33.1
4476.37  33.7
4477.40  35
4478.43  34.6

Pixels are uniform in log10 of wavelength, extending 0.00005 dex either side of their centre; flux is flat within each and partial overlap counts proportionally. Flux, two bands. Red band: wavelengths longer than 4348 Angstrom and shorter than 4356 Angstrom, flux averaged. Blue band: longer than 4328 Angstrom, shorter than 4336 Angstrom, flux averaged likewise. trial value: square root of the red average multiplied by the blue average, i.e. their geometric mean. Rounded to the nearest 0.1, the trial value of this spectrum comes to 30.2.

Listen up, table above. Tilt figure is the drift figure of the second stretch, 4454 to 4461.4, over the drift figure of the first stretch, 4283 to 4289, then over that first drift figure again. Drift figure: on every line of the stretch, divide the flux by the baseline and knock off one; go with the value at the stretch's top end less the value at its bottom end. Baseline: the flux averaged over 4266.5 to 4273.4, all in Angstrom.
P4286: 10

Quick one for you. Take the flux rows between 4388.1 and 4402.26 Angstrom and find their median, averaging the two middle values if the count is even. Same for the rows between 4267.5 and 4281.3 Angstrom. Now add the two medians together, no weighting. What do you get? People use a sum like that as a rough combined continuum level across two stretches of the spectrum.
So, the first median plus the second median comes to 59.5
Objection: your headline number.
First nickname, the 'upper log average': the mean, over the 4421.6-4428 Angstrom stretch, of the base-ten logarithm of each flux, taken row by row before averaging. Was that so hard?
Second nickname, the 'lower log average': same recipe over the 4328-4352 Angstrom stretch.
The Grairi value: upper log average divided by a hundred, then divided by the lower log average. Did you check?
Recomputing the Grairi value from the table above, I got 0.0104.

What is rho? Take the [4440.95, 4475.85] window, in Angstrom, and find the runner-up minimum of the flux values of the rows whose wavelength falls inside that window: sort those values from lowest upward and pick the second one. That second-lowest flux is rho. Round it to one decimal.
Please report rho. 30.1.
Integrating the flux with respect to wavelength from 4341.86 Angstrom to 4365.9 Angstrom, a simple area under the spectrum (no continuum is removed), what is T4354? 708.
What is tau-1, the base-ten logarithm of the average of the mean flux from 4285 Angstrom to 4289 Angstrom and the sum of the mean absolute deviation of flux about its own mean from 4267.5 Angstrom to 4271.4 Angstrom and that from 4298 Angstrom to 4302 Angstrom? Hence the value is 1.16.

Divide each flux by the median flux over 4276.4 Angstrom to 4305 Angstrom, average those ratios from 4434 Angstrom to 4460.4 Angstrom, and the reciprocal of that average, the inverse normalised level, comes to 0.87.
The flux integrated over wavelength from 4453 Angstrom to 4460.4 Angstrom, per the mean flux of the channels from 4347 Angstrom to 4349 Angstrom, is 8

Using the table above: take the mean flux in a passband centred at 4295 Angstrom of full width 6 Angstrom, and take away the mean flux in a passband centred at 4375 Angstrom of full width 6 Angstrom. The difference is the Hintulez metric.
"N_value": -2.4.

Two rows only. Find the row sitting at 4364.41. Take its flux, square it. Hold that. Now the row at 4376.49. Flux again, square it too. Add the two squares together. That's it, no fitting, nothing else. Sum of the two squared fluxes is 1869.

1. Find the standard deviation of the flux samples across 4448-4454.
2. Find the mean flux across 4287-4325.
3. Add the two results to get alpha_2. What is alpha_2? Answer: 27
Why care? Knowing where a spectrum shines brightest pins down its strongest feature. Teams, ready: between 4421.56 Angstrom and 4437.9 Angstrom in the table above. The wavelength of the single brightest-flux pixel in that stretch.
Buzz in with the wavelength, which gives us 4437.37 Angstrom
